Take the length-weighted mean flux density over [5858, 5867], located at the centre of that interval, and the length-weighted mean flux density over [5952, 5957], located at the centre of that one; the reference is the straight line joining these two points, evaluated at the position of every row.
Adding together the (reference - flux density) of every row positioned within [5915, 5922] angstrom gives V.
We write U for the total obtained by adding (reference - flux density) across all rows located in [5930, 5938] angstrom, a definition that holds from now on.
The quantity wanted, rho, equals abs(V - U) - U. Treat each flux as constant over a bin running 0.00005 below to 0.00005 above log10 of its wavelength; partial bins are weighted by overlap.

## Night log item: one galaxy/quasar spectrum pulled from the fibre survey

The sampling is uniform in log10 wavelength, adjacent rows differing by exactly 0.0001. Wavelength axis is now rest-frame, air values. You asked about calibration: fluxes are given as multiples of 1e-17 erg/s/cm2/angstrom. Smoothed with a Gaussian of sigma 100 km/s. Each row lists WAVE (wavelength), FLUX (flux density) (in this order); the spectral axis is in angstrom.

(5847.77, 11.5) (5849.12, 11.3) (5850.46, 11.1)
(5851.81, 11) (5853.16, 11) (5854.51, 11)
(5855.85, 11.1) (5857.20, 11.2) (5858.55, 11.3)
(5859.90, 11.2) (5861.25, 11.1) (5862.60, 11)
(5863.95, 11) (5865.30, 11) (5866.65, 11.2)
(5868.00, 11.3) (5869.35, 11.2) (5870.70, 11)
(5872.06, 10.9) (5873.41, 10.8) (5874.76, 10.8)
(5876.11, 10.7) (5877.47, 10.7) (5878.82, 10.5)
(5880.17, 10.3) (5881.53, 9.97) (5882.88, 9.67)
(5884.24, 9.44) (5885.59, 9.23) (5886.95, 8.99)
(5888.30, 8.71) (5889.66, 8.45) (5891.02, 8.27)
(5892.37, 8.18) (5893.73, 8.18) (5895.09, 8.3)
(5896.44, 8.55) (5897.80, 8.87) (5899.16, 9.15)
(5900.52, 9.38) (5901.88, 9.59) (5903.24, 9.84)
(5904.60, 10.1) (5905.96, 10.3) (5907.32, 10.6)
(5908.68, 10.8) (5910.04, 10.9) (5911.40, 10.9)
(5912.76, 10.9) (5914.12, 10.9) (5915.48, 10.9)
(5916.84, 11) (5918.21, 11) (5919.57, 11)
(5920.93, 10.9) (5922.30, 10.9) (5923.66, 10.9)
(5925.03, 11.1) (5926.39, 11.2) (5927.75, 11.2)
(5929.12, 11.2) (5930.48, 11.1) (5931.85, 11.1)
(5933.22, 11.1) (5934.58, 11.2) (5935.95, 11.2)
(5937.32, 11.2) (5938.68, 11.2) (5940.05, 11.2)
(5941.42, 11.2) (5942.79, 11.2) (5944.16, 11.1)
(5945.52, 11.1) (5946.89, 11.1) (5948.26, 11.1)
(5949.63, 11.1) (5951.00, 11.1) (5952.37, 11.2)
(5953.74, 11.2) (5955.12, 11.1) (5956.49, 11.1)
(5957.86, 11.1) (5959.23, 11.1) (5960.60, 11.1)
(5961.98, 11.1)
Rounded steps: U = -0.1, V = 1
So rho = 1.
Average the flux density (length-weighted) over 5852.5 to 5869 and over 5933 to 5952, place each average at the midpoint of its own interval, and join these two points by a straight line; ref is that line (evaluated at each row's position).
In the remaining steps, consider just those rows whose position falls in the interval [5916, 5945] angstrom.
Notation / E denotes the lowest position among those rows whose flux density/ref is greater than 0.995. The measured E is 5925.03 angstrom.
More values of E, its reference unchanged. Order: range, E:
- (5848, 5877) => 5849.12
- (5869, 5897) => 5869.35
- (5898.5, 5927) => 5925.03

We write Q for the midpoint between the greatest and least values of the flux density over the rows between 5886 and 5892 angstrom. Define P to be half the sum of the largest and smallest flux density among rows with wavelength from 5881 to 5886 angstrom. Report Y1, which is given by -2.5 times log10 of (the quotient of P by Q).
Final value -0.12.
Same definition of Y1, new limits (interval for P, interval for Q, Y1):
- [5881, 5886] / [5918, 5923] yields 0.14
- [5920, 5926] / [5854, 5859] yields 0.01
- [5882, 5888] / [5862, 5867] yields 0.19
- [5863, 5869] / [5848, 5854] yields 0.00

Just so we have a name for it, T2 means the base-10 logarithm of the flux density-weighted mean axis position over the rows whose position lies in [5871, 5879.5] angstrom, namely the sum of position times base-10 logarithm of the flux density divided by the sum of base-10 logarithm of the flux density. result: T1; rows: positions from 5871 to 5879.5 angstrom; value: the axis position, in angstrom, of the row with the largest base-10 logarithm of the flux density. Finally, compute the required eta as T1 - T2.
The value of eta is -3.4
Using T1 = 5872.06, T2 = 5875.4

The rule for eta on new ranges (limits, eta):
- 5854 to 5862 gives 0.7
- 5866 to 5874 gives -2.0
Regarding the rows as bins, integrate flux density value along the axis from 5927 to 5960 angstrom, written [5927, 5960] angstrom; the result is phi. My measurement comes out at 368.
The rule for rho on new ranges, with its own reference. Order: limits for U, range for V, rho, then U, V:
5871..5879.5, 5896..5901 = 4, 2.3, 9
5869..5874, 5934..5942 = 0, 0.5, 0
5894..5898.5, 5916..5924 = -1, 7.6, 1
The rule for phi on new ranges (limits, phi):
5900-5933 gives 355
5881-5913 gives 302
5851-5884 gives 358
